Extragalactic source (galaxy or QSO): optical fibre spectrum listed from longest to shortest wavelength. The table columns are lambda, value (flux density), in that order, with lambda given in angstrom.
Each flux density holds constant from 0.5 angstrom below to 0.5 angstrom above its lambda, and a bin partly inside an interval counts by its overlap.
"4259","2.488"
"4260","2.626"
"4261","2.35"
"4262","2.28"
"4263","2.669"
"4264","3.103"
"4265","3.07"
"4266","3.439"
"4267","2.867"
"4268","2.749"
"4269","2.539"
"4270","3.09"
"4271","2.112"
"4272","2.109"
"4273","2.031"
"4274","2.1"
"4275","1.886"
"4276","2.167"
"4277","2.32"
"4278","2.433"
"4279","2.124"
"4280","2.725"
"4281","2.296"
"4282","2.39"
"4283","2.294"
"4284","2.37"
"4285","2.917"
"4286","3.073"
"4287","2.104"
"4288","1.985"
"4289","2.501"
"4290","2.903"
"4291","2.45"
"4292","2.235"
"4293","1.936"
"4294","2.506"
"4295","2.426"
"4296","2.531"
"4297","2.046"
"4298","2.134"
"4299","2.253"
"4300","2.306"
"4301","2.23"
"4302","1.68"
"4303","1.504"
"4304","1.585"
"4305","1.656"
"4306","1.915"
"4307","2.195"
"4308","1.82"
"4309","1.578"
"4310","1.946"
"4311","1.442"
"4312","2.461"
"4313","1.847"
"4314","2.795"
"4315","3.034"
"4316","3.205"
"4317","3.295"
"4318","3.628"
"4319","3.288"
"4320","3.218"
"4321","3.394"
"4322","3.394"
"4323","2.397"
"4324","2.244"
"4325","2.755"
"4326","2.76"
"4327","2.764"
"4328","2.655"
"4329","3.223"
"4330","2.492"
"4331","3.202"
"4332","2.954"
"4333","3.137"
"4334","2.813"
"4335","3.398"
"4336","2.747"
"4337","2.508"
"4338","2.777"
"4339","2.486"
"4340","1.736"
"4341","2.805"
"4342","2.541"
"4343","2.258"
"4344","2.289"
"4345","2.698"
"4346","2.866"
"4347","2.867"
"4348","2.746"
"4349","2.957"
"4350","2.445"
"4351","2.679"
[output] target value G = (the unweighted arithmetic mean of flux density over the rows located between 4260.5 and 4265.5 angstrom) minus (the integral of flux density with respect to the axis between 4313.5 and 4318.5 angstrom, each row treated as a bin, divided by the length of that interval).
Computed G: -0.5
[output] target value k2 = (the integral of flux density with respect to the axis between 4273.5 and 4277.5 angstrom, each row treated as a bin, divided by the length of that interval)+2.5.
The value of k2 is 4.6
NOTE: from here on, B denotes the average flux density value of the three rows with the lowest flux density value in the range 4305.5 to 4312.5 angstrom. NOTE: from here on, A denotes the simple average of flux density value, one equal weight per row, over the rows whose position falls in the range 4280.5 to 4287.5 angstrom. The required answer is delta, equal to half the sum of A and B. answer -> 2.05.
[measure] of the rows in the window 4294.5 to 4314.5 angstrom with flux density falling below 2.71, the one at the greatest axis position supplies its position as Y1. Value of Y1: 4313 angstrom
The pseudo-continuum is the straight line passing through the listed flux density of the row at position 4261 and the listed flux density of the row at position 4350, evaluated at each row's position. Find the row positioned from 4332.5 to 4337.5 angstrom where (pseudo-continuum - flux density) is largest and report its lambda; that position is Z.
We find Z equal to 4337 angstrom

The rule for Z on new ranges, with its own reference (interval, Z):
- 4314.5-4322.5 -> 4315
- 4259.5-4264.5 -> 4262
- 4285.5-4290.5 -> 4288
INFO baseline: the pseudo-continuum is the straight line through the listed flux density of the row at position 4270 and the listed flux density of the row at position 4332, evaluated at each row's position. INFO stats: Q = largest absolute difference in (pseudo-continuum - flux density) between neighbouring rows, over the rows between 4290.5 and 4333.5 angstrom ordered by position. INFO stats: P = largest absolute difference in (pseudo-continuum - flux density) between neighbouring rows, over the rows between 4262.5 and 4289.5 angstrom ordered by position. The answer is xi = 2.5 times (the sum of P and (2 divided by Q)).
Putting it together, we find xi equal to 7.3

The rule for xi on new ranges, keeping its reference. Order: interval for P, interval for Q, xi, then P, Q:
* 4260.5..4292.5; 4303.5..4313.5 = 7.3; 0.98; 1.02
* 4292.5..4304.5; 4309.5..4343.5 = 6.1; 0.57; 1.07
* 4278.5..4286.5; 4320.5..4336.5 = 6.5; 0.60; 0.99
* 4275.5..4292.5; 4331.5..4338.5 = 10.1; 0.97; 0.65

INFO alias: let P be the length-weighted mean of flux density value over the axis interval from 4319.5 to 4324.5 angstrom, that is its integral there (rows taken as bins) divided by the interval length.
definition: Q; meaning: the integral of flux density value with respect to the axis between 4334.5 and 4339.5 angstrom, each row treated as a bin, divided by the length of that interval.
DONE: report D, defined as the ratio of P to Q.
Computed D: 1.1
